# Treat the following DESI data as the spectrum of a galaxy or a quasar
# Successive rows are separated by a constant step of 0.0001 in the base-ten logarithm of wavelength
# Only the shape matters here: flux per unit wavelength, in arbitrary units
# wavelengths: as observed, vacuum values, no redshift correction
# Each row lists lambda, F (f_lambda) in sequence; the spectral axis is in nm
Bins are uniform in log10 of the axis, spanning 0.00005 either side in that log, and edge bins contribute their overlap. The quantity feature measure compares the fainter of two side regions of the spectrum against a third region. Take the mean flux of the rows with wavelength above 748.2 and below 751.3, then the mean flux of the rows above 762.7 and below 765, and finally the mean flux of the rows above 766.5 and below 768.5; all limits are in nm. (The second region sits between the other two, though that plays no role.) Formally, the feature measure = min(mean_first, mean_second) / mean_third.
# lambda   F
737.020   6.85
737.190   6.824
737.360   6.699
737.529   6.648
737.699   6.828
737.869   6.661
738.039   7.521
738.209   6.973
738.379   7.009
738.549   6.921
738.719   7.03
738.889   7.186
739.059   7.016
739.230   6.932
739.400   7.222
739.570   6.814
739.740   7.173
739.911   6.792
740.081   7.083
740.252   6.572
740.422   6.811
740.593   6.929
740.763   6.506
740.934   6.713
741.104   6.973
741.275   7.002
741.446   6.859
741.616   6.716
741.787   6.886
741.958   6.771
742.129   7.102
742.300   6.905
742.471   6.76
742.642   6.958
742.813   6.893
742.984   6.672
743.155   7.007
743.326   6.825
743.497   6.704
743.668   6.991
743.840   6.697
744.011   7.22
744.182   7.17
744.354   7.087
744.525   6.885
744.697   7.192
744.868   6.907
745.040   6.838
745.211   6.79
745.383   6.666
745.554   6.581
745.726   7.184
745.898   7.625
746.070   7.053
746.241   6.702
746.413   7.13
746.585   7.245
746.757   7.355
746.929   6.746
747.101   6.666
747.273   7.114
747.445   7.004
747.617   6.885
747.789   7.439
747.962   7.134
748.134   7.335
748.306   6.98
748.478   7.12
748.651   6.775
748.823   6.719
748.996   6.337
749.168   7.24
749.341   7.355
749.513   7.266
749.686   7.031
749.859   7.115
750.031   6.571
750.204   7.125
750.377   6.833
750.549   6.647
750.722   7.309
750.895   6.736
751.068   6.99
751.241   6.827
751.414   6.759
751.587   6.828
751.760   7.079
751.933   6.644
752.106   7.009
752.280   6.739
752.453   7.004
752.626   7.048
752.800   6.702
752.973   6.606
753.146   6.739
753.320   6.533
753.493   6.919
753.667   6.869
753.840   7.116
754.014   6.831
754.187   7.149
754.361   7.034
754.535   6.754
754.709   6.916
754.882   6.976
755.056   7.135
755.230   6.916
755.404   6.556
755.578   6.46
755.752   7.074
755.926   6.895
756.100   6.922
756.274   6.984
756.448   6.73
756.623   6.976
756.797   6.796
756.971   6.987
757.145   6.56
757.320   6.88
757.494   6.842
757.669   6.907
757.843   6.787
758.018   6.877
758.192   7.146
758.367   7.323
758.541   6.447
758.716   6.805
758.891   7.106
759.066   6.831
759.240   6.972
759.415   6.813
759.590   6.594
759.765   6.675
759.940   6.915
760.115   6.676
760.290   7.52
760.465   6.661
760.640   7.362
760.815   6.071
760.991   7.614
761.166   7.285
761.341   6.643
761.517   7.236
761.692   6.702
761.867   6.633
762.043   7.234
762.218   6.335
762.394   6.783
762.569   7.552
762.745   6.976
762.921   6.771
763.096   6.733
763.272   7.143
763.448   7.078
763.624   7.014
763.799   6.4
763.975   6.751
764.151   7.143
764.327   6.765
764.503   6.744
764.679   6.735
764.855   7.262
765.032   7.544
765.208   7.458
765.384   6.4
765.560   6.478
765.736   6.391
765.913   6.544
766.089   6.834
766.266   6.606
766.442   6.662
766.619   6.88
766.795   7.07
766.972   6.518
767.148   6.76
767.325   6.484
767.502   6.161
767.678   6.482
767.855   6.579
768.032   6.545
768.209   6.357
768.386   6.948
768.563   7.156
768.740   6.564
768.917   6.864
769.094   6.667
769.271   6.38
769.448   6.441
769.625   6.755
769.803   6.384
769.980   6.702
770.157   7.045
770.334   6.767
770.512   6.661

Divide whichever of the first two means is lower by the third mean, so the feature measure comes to 1.04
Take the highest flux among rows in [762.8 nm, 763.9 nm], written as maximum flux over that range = 7.143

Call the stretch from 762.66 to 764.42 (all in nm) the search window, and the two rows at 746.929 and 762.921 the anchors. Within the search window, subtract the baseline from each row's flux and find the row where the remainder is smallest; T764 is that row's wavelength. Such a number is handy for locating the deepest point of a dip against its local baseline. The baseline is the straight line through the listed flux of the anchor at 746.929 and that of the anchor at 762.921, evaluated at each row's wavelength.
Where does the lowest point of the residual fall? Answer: 763.799 nm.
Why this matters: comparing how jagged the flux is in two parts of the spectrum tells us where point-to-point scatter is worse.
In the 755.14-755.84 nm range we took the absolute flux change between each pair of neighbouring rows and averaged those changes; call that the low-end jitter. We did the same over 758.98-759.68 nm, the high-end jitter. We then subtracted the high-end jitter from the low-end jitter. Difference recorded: 0.18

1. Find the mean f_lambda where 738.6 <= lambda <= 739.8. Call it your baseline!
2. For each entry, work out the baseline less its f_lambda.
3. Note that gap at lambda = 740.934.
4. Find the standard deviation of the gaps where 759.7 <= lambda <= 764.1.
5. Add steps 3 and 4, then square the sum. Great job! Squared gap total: 0.5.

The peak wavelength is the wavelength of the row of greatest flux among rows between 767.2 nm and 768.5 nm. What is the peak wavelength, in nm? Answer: 768.386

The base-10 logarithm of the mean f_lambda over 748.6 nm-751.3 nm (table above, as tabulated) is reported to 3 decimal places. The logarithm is 0.841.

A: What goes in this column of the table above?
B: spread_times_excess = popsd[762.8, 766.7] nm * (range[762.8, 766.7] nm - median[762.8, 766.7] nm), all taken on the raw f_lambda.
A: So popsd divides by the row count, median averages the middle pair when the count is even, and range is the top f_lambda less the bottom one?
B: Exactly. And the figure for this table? -1.8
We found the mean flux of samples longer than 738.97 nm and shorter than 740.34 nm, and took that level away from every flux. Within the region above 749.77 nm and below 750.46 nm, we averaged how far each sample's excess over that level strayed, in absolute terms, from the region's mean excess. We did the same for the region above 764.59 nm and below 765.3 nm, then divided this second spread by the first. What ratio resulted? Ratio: 1.23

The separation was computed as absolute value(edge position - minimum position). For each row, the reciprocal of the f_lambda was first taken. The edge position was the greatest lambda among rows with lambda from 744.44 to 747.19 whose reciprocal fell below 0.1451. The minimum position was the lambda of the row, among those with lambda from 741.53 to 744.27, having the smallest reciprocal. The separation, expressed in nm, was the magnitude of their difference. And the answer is 2.75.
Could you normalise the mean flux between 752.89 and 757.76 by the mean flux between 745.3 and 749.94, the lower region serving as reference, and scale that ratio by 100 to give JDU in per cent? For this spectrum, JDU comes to 98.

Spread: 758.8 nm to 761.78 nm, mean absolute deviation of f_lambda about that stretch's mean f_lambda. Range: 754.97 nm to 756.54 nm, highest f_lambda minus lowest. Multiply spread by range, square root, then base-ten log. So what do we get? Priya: -0.34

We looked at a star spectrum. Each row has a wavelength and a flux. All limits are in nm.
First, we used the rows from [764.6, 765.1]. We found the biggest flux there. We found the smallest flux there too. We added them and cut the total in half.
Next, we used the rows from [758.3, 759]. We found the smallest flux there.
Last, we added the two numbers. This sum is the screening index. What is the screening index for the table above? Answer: 13.6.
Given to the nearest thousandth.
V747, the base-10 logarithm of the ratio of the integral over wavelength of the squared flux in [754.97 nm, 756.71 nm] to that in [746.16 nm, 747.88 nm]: -0.016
